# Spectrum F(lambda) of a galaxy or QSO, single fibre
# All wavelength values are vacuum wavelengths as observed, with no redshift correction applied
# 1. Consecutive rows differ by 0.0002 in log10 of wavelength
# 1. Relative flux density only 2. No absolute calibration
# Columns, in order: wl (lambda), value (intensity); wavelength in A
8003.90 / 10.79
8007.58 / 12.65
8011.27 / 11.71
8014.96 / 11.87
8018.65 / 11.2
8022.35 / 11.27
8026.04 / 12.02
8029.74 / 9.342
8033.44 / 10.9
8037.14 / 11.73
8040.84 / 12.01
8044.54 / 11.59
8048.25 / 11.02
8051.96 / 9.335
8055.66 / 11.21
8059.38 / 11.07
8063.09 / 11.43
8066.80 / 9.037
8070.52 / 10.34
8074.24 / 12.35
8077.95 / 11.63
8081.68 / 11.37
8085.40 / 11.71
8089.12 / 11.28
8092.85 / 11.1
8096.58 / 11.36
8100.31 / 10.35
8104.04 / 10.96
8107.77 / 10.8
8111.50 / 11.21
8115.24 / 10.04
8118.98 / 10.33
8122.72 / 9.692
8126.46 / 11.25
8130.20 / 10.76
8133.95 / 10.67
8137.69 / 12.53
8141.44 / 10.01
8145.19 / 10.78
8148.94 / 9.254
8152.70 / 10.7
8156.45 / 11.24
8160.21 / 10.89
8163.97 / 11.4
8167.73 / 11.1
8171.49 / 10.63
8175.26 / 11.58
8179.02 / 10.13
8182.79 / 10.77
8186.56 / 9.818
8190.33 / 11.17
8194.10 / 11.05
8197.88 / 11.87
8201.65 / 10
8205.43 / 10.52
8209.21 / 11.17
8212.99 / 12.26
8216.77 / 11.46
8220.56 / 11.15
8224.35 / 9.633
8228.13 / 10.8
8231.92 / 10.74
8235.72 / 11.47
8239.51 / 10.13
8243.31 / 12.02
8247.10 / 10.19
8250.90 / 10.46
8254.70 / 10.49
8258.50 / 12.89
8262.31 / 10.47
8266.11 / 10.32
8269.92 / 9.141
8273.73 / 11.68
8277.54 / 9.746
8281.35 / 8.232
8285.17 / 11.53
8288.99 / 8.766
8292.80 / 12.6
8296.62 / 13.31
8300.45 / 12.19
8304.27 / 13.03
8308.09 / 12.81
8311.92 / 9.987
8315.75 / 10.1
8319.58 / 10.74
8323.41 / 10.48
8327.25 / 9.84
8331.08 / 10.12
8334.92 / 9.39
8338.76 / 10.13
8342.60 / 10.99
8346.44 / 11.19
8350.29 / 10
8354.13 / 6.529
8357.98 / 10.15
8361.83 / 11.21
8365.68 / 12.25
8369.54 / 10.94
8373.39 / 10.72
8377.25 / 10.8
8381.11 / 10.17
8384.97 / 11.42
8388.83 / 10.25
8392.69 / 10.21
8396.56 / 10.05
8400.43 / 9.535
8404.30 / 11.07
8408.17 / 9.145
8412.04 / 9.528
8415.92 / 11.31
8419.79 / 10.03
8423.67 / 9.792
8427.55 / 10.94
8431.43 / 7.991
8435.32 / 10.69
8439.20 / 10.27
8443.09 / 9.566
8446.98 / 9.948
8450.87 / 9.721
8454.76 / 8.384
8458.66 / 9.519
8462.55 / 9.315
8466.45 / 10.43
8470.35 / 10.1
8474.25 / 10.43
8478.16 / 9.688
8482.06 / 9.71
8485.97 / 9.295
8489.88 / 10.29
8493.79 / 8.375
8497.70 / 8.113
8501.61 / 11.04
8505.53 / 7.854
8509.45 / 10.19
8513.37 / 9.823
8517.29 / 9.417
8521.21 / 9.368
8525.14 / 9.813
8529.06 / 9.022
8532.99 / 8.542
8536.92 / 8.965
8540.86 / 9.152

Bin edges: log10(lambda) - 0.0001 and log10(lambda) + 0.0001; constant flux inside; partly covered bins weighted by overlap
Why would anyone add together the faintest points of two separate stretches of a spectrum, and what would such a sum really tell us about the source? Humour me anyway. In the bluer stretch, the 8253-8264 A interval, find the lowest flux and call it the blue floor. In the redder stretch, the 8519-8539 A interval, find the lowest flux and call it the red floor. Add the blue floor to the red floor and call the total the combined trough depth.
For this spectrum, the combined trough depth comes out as 19.0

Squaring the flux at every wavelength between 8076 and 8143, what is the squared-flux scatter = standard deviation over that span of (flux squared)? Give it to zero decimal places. 15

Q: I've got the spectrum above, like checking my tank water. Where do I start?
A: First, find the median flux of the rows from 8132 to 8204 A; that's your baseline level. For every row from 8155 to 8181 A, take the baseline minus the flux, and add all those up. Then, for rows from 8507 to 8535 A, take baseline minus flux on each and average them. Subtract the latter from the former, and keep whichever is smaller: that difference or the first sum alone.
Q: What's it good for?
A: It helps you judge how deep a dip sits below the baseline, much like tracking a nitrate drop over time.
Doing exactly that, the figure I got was -3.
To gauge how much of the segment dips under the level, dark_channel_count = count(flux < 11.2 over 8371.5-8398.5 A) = 6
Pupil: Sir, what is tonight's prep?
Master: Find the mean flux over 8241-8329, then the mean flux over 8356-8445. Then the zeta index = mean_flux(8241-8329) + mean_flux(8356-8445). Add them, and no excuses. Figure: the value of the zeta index 21.3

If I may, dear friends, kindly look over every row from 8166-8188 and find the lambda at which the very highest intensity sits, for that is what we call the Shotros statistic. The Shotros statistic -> 8175.26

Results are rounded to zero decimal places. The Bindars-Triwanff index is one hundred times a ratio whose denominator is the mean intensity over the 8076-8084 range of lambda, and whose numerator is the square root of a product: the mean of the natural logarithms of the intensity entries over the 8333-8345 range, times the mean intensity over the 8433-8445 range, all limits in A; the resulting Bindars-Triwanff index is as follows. 42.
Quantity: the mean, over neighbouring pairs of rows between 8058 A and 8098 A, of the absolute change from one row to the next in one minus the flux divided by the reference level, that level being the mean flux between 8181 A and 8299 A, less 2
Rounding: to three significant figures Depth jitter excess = -1.92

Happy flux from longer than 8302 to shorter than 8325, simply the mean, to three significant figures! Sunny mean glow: 11.2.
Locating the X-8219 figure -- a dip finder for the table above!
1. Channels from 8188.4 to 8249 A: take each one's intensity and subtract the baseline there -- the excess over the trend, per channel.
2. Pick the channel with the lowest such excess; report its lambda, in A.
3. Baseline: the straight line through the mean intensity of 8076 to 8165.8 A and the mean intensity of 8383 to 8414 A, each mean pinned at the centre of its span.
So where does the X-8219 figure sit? 8224.35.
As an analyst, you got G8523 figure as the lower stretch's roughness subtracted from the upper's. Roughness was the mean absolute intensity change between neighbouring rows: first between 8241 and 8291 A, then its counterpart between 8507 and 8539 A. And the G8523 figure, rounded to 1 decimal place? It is -1.3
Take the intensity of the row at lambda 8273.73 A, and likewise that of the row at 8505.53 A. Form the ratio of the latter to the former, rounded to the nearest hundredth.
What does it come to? 0.67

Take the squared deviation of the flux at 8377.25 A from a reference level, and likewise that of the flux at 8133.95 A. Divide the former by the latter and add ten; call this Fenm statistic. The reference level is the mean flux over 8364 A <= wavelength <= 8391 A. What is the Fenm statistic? 10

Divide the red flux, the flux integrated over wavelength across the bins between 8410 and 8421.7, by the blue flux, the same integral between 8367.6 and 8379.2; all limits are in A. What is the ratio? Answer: 0.96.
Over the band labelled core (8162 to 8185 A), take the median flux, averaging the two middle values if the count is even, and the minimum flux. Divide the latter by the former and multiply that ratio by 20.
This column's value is 18.5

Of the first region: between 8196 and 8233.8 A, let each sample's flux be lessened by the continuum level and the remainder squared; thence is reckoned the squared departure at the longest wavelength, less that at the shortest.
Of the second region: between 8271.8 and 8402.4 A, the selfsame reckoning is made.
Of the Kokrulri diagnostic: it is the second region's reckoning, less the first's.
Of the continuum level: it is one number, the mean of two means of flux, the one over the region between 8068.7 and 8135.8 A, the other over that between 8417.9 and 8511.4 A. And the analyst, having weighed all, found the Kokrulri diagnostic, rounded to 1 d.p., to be 1.0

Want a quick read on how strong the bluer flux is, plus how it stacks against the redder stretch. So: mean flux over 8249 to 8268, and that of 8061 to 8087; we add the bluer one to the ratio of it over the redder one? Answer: 12.1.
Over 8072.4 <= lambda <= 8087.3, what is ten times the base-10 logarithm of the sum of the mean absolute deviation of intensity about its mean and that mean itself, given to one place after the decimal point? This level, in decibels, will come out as 10.8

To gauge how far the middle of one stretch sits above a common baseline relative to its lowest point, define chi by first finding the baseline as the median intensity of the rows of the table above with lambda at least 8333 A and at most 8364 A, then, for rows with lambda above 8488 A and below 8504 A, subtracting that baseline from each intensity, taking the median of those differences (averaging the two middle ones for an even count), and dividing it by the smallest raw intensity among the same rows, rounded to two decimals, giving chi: -0.10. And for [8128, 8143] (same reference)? 0.06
